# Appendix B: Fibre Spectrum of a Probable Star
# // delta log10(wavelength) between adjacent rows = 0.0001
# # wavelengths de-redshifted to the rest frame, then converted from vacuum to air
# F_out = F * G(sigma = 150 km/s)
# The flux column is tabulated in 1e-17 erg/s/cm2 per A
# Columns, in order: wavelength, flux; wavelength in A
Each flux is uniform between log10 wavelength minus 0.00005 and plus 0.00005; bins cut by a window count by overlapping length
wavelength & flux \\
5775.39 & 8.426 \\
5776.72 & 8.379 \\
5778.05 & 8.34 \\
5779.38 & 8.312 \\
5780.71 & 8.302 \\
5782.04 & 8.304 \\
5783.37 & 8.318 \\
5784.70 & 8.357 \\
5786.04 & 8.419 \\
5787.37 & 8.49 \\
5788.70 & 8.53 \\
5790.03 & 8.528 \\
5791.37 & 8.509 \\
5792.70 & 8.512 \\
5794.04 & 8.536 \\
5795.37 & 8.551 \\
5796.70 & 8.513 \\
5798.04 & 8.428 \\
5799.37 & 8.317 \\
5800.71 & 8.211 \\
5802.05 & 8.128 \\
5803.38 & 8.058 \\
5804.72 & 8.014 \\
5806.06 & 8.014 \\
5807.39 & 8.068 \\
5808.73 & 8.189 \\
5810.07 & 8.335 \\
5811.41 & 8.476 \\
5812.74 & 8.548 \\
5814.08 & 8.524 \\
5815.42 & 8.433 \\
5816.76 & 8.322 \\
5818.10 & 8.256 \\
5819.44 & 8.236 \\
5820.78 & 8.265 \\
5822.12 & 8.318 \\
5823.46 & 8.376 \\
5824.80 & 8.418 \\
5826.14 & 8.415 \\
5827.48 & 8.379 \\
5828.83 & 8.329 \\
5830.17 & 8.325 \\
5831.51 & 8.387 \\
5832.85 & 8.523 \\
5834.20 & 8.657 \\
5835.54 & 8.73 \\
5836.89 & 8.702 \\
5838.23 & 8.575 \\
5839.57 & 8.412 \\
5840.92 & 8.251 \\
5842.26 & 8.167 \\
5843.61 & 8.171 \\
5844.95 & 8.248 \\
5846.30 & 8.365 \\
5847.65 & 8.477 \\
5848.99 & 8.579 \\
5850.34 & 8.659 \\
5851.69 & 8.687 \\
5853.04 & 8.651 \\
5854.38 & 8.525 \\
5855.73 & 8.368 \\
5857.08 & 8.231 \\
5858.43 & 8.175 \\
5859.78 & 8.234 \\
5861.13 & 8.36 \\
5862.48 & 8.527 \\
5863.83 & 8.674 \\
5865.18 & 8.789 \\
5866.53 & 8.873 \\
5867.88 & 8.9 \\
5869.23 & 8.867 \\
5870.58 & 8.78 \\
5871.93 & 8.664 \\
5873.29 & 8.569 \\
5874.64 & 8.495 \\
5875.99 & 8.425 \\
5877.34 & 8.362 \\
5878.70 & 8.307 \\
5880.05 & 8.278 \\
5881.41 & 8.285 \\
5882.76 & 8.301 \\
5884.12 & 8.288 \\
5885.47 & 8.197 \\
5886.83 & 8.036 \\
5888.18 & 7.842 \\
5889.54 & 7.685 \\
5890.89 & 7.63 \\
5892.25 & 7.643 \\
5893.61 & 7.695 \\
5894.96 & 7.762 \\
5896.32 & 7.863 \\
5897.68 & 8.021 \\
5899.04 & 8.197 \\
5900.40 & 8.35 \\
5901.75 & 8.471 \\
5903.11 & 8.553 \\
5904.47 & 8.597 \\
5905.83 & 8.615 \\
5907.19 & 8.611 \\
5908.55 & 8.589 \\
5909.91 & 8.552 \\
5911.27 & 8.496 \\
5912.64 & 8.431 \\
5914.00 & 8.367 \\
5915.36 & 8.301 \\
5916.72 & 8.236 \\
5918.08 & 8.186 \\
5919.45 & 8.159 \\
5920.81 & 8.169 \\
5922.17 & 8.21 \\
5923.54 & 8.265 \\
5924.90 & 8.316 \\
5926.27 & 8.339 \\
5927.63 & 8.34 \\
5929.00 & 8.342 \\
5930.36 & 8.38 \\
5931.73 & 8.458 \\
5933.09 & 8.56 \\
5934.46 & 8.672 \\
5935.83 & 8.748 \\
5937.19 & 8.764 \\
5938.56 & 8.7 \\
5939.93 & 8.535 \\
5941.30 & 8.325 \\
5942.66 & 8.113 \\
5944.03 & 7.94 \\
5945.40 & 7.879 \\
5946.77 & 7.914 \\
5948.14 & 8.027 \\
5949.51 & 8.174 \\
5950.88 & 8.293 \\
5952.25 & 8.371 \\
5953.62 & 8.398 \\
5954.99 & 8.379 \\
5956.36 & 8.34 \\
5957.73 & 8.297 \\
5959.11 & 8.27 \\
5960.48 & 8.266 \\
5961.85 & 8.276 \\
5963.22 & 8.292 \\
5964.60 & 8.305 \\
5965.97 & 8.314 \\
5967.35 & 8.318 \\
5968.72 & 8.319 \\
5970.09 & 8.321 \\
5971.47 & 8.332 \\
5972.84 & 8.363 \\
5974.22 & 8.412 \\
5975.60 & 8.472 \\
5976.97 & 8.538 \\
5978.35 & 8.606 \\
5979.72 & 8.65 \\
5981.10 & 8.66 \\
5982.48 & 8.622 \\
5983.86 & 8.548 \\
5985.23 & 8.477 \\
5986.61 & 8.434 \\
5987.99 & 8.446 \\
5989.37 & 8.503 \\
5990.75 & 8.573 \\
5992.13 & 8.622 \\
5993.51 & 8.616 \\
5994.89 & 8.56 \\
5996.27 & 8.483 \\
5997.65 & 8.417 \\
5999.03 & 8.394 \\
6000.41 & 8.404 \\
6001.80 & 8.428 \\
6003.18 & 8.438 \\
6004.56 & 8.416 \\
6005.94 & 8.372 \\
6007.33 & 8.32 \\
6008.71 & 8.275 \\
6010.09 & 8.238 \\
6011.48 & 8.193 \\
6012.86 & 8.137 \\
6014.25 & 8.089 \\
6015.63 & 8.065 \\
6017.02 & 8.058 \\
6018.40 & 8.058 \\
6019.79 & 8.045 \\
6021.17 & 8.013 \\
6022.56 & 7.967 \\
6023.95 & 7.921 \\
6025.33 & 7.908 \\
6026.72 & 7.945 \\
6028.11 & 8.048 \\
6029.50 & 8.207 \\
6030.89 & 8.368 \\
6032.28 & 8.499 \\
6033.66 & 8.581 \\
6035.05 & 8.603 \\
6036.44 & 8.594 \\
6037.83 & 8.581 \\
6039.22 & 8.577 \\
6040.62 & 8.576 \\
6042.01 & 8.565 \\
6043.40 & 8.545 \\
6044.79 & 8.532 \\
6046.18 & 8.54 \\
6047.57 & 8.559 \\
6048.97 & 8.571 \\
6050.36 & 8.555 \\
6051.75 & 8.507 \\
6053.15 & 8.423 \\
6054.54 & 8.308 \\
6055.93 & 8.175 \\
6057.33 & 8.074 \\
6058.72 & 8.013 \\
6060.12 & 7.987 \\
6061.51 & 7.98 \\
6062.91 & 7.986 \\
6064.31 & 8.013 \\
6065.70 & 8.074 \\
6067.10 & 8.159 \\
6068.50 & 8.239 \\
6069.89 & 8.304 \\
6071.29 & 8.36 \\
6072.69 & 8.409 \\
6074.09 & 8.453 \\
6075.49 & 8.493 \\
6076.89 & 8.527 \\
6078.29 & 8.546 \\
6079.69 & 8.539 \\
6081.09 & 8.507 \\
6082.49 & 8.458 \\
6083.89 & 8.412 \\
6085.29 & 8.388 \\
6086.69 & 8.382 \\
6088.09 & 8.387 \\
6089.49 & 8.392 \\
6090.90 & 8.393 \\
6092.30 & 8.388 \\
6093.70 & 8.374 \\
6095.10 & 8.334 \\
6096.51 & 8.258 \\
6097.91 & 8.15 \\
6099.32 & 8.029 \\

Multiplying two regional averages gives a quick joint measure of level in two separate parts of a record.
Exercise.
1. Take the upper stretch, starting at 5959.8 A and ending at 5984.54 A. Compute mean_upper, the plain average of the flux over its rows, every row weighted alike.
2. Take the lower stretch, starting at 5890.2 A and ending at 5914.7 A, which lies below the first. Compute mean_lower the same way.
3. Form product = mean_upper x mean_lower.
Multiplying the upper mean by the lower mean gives 69.5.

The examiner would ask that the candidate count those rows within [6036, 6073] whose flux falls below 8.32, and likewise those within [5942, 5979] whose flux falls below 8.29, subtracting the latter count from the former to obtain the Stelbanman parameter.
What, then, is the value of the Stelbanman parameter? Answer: 3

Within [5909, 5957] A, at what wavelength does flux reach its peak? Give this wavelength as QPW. 5937.19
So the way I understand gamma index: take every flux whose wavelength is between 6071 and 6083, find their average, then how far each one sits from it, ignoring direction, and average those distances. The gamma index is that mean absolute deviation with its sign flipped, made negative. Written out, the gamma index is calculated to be -0.051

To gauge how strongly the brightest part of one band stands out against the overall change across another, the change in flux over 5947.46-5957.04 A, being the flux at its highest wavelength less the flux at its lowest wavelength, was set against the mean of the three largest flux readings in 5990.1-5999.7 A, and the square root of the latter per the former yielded 5.2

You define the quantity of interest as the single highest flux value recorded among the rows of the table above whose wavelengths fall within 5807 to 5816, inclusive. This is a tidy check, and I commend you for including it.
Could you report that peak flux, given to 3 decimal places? 8.548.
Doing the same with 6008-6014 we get 8.275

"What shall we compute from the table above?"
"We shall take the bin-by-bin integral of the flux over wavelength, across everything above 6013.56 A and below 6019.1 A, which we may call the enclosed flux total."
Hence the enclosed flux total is 44.7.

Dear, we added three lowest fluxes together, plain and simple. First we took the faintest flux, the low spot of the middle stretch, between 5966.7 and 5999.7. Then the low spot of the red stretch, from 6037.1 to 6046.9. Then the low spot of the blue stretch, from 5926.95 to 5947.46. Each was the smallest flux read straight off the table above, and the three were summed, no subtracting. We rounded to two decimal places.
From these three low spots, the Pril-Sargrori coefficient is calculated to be 24.73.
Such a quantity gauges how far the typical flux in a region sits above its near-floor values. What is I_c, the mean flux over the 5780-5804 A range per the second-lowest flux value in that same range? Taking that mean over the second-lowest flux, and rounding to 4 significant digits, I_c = 1.032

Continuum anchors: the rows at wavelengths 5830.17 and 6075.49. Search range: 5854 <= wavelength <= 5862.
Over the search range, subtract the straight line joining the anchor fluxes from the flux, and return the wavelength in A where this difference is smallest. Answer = 5858.43 A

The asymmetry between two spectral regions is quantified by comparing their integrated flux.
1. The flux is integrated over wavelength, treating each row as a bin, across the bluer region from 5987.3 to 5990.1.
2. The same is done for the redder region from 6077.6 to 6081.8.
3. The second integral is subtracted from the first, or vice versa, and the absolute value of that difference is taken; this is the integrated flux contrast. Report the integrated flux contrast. 12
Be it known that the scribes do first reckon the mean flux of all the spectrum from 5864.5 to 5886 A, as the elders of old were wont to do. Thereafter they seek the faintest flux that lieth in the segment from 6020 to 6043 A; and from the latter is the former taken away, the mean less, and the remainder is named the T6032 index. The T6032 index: -0.6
